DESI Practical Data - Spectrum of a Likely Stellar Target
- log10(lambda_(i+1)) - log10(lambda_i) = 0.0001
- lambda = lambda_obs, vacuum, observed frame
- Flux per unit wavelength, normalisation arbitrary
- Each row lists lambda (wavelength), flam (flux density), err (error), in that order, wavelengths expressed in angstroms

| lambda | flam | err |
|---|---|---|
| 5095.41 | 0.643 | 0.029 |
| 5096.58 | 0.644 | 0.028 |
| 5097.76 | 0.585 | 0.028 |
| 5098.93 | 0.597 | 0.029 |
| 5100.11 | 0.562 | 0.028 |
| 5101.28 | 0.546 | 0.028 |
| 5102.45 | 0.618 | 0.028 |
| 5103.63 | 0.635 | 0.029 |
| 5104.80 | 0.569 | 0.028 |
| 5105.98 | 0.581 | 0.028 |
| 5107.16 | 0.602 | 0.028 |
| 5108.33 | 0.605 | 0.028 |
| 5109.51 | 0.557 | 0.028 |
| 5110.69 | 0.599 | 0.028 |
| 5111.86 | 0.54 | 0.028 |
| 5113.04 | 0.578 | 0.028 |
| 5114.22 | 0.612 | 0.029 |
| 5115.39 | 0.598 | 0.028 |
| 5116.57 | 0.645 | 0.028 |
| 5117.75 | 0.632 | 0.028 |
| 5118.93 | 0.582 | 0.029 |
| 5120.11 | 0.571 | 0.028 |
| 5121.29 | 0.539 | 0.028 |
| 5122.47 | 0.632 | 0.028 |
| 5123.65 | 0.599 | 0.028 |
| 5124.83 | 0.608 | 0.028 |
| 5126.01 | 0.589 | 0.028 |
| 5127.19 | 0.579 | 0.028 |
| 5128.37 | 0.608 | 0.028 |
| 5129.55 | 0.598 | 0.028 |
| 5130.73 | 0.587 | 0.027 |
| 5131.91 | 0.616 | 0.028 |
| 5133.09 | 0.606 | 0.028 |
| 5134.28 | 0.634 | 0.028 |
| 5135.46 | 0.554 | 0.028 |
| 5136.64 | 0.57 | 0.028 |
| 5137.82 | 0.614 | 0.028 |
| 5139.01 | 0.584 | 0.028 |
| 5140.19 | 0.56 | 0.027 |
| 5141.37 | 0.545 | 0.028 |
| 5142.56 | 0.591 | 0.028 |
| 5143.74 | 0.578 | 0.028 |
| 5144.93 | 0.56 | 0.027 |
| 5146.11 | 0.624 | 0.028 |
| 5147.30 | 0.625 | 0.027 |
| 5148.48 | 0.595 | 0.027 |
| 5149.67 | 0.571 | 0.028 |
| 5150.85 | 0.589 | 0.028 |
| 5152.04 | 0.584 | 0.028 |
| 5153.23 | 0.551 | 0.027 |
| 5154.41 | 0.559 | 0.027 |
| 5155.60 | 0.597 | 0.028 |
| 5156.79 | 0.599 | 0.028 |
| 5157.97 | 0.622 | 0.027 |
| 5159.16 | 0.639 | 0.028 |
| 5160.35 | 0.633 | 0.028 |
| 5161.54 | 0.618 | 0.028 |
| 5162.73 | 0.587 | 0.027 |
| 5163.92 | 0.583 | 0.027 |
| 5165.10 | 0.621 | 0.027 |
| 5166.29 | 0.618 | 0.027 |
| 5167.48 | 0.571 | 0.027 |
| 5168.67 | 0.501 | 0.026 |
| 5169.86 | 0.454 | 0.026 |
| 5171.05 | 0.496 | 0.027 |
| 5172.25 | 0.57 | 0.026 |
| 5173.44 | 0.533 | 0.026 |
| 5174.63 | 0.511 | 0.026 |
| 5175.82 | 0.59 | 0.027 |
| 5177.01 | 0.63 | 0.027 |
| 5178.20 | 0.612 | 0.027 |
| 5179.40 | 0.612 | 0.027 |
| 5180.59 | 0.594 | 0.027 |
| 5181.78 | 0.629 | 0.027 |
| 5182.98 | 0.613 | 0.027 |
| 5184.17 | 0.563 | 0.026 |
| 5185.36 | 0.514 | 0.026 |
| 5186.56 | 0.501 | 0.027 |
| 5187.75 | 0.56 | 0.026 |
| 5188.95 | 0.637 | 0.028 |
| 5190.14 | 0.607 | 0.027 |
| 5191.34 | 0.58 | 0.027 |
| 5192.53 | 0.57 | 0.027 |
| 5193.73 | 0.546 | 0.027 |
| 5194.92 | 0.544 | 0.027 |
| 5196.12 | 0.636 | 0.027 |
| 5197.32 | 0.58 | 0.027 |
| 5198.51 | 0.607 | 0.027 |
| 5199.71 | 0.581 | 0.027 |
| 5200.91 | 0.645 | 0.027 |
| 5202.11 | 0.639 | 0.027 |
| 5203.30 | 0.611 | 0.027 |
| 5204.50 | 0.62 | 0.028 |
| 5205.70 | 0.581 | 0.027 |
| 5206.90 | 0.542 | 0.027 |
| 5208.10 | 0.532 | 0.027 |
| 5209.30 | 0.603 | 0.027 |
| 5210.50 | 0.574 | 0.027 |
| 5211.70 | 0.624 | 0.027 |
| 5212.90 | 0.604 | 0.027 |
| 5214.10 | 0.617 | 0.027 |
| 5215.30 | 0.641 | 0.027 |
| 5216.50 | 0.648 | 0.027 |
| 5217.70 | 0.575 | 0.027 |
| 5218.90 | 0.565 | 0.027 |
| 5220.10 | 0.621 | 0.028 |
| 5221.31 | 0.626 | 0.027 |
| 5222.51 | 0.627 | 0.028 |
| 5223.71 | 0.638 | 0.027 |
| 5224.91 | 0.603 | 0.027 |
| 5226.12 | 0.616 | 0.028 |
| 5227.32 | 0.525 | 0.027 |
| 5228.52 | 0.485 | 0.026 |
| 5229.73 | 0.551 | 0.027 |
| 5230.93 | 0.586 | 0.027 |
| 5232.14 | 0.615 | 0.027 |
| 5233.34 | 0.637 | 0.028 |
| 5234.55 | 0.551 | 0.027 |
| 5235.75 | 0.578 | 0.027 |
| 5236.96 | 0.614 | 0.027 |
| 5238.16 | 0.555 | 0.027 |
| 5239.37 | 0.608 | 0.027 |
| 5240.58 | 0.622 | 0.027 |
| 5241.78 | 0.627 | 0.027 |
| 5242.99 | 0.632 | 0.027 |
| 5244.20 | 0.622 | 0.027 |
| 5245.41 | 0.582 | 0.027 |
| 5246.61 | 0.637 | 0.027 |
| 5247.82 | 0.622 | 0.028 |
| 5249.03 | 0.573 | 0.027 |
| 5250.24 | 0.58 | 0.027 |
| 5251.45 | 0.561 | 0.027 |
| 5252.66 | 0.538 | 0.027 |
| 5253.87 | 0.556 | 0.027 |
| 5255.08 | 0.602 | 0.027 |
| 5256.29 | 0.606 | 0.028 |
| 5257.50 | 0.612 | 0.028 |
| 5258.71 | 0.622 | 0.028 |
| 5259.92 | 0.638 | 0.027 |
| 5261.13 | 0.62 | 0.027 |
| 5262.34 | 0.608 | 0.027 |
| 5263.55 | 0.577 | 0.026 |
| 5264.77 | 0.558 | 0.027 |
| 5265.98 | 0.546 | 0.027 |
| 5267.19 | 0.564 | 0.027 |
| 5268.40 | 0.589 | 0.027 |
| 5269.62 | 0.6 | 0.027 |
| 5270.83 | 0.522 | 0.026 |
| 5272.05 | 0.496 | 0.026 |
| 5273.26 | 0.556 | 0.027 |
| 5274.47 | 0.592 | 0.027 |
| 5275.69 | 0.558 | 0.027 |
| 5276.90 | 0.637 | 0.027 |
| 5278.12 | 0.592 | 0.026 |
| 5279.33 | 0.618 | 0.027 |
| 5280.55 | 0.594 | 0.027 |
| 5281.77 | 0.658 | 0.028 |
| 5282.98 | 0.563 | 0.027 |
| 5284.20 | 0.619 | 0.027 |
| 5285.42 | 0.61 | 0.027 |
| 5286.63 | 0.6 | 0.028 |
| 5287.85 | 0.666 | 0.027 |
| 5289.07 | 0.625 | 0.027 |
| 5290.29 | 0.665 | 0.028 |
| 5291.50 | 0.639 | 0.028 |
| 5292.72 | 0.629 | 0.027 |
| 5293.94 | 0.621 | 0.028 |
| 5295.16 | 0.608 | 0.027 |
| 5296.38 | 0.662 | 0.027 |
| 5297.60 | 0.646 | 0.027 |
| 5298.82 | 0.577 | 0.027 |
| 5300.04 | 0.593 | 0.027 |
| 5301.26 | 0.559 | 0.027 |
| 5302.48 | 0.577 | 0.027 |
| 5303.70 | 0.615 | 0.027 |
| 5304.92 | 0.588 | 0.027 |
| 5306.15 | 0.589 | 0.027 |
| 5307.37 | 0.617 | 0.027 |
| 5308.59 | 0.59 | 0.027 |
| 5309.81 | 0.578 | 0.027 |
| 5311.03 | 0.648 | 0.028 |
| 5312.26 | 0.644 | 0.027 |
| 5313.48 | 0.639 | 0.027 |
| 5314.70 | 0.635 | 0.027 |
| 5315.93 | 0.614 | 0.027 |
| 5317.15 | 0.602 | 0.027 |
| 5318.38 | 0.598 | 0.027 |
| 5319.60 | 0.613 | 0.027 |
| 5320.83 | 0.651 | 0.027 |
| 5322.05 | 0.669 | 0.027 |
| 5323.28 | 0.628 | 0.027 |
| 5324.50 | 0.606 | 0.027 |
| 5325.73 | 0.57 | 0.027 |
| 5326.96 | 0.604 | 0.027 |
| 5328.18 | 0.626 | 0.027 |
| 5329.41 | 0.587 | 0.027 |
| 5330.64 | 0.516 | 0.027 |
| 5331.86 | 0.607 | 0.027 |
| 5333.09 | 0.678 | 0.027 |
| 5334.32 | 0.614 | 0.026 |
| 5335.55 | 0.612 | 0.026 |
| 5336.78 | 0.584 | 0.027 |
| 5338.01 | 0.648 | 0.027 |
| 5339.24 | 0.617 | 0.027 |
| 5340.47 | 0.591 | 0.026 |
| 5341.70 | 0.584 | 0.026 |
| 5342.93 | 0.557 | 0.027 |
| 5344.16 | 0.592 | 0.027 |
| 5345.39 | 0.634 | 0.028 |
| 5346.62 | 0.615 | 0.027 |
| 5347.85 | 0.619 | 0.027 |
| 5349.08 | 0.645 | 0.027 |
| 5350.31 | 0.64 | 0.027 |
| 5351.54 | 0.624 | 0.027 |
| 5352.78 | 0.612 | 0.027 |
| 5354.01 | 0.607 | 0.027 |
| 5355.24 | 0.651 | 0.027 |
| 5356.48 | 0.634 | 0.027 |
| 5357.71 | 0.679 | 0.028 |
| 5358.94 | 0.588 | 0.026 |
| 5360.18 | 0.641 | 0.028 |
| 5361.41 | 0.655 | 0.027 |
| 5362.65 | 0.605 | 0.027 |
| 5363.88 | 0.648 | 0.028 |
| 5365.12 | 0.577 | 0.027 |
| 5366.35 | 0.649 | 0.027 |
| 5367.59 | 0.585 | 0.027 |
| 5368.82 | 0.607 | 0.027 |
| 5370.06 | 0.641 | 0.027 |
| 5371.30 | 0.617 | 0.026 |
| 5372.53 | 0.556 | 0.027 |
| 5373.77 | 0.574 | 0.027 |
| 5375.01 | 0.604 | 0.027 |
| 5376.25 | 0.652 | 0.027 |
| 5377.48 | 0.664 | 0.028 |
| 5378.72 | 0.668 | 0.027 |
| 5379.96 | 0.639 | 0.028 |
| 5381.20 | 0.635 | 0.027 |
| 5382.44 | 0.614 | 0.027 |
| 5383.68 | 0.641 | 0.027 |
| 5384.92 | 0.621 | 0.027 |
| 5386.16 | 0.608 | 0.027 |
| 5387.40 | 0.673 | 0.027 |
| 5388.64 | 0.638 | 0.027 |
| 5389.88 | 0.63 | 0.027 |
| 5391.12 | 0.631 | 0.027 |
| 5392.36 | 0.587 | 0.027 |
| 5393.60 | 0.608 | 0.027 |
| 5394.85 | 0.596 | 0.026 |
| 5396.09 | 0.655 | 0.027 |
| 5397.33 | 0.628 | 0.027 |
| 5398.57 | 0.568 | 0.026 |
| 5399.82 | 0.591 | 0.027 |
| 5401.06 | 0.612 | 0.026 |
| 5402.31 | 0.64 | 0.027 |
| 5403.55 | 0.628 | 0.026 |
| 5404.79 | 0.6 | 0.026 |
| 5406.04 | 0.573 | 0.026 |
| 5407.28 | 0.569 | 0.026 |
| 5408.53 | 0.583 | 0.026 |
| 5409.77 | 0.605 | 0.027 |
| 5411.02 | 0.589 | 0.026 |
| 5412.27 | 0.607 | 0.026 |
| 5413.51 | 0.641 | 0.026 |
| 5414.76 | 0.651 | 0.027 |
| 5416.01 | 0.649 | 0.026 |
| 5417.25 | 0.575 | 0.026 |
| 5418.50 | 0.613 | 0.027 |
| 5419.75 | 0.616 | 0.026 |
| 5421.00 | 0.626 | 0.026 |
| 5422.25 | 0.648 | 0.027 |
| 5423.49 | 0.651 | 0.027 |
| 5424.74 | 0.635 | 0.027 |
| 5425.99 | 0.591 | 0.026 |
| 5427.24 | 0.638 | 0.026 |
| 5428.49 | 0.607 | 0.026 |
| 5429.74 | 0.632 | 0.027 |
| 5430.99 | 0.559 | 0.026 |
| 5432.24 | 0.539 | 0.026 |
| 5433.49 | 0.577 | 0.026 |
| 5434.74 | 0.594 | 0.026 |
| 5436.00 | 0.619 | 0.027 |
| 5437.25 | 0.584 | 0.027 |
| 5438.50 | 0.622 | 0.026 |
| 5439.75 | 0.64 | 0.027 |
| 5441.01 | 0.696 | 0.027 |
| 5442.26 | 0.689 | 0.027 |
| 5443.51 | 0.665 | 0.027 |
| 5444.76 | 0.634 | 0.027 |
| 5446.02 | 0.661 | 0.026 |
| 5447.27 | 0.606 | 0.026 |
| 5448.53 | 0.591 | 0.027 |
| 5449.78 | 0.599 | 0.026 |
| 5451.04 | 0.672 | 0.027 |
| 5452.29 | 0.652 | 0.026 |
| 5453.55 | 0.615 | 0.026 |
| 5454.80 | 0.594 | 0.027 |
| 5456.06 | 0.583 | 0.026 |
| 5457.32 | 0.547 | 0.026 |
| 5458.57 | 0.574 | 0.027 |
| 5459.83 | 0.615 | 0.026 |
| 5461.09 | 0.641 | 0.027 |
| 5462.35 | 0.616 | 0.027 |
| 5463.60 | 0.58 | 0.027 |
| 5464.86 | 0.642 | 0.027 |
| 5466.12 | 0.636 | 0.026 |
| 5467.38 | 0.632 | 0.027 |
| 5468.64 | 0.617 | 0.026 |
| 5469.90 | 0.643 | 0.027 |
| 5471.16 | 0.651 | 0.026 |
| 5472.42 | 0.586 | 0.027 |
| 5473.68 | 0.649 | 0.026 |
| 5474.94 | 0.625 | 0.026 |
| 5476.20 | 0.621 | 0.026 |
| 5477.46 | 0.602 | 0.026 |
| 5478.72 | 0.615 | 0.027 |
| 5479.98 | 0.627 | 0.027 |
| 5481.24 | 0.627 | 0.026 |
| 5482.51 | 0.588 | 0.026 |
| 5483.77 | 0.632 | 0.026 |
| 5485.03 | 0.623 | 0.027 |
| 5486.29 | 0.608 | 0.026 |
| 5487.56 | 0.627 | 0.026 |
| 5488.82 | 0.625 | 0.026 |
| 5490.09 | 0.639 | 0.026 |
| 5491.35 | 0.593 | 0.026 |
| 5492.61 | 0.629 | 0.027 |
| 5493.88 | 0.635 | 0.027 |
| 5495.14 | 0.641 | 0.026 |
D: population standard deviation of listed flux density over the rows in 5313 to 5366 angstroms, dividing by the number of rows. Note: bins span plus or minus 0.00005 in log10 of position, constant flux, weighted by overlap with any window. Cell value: 0.0318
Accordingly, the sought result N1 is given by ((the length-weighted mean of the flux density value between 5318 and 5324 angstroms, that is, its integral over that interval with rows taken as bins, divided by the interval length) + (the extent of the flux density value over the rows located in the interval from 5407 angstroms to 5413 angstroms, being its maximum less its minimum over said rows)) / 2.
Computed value 0.336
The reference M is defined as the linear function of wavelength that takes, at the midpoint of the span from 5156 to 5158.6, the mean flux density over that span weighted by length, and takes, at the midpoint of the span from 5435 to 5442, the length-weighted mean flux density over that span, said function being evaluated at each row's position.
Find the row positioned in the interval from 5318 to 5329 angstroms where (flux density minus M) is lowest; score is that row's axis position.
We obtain 5325.73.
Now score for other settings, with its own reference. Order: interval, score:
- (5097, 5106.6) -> 5101.28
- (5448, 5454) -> 5448.53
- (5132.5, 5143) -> 5141.37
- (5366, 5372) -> 5367.59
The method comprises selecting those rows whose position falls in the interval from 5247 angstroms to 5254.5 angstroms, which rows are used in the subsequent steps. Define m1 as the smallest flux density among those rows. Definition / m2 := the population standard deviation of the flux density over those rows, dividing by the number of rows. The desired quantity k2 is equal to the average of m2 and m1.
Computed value 0.282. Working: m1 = 0.538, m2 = 0.026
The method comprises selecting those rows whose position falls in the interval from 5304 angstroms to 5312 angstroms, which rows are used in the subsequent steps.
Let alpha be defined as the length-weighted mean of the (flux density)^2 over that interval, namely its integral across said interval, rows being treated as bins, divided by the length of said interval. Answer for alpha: 0.365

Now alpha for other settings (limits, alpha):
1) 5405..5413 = 0.347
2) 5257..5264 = 0.377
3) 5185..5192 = 0.325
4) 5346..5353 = 0.393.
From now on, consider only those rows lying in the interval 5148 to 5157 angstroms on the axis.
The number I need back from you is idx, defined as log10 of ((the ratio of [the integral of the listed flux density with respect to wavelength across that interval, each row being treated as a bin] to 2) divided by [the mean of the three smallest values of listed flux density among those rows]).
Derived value 0.67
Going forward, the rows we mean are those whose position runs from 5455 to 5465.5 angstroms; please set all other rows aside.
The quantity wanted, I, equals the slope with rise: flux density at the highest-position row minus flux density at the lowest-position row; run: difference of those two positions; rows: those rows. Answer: 0.0067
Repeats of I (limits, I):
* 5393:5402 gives 0.0005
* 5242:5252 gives -0.0084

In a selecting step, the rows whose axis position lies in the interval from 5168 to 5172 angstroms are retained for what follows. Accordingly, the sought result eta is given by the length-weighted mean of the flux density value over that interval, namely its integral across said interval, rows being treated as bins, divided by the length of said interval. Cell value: 0.492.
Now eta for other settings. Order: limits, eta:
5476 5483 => 0.613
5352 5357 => 0.625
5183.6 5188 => 0.533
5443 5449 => 0.631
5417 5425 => 0.625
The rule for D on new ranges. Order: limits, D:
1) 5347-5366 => 0.0264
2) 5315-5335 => 0.0367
